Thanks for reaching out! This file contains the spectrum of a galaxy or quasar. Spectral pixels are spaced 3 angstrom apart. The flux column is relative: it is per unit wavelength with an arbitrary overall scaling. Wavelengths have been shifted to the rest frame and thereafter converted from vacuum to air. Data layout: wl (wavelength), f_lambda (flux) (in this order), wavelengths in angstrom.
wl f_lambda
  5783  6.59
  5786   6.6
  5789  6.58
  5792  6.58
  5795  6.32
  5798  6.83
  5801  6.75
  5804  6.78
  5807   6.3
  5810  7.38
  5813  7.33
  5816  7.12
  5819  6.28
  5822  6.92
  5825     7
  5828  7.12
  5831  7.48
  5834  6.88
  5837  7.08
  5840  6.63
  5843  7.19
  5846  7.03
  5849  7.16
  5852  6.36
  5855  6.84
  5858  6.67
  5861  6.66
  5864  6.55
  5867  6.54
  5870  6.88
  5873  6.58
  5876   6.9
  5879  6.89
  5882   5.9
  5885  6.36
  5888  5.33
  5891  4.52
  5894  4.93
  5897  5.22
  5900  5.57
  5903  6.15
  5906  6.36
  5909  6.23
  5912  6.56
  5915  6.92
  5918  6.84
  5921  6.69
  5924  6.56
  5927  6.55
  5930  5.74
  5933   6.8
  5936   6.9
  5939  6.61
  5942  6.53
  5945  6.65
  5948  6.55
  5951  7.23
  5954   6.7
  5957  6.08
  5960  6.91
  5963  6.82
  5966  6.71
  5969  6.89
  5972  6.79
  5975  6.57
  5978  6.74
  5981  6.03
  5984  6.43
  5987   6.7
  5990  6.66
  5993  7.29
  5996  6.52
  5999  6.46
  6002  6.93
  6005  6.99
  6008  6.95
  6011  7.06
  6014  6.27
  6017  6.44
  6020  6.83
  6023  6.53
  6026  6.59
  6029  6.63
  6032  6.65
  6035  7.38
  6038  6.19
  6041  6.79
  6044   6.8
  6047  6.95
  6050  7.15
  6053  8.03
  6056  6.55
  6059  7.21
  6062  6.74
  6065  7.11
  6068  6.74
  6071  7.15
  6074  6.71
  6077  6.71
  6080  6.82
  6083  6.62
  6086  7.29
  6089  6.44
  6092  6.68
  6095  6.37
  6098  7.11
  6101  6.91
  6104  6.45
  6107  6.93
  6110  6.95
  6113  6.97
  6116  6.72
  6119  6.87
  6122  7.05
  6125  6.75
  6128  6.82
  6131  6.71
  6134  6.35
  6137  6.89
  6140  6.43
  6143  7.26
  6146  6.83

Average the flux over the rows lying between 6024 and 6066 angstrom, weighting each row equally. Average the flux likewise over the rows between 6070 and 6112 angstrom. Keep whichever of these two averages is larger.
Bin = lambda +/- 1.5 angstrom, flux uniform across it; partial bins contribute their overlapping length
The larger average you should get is 6.91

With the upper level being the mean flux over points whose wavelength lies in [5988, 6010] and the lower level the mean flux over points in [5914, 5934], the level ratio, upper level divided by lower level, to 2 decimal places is 1.04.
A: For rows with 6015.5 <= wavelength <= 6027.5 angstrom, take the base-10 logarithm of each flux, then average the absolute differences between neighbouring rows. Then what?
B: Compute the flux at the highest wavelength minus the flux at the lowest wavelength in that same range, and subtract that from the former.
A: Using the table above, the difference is -0.13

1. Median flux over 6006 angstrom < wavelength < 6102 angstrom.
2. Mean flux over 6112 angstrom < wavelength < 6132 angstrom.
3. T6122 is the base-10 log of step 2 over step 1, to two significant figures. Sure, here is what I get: 0.0049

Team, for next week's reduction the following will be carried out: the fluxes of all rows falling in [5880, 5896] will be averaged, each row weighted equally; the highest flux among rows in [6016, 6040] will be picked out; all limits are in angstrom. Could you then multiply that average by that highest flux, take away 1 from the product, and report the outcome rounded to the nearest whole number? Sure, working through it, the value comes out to 39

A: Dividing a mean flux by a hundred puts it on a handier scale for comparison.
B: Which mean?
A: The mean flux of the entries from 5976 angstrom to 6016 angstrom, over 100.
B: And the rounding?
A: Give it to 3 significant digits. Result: 0.0669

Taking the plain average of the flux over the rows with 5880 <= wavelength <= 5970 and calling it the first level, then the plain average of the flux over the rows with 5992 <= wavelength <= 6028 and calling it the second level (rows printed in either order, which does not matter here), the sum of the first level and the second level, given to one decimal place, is 13.1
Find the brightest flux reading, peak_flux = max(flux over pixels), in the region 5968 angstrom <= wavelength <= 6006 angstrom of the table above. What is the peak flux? 7.29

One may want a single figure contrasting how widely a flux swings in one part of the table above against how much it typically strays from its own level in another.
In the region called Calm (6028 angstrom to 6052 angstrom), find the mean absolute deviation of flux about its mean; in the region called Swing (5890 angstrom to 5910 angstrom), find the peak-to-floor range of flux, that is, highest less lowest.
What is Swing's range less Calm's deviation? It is 1.6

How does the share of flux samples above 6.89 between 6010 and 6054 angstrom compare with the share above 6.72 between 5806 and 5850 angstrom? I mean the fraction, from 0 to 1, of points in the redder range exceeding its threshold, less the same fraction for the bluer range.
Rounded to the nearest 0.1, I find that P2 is -0.5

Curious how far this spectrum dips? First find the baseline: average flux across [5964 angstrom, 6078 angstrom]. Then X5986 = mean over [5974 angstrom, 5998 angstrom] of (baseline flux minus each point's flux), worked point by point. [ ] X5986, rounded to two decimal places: 0.17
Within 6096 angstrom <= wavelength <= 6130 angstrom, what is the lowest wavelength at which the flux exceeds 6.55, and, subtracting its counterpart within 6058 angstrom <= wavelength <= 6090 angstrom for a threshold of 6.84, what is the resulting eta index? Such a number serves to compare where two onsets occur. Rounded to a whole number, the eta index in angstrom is 39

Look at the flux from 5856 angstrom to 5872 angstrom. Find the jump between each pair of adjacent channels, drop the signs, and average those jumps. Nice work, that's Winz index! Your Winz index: 0.12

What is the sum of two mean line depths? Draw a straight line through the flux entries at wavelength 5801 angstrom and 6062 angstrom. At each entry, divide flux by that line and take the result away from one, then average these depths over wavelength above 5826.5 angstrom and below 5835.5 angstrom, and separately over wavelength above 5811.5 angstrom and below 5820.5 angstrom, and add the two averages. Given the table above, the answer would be -0.085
